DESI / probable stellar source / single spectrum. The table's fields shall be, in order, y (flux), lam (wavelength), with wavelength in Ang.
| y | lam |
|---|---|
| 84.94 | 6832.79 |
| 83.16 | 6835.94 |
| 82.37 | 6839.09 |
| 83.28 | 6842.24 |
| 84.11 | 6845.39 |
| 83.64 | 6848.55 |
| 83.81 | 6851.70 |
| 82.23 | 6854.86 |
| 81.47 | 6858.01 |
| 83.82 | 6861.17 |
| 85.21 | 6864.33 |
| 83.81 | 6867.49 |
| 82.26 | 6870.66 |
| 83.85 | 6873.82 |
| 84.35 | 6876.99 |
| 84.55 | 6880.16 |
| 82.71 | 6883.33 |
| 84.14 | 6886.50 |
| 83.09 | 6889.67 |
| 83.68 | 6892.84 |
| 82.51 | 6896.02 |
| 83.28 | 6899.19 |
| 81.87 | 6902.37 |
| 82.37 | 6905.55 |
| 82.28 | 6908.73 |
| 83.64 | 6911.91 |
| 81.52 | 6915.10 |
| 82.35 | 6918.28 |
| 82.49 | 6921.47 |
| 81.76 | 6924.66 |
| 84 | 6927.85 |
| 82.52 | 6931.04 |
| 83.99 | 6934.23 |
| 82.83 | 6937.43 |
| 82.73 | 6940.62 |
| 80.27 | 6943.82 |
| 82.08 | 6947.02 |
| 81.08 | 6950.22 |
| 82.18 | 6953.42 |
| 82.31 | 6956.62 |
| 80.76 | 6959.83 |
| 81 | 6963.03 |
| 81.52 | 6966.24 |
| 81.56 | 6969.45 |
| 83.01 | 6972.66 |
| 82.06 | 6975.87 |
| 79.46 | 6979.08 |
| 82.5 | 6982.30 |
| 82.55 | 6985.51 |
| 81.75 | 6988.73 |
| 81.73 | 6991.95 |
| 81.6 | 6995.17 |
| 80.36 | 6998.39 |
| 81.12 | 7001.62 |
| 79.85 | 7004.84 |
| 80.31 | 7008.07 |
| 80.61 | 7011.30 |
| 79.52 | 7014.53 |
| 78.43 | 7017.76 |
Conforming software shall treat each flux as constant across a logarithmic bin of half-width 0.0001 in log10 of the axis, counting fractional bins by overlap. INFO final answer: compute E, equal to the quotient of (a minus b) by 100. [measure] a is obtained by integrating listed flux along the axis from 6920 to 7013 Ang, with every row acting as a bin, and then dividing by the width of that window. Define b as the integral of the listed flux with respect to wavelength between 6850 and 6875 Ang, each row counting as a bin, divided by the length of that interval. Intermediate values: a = 81.7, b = 83.3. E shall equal -0.016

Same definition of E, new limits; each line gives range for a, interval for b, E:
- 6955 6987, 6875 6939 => -0.013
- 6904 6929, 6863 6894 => -0.012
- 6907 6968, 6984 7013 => 0.011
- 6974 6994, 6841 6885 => -0.018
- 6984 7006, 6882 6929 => -0.015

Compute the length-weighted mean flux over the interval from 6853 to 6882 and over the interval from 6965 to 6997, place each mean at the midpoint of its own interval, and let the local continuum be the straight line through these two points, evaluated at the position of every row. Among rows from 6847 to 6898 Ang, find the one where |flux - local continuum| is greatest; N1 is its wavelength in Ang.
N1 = 6858.01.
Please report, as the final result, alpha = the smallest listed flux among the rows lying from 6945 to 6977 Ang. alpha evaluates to 80.76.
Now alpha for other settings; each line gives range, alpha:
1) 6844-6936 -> 81.47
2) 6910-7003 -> 79.46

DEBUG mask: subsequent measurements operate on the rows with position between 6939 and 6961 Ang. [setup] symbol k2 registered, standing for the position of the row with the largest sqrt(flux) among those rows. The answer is 6940.62 Ang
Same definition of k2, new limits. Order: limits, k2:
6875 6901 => 6880.16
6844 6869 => 6864.33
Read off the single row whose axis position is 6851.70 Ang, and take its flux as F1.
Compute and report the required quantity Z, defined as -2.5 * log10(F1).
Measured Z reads -4.81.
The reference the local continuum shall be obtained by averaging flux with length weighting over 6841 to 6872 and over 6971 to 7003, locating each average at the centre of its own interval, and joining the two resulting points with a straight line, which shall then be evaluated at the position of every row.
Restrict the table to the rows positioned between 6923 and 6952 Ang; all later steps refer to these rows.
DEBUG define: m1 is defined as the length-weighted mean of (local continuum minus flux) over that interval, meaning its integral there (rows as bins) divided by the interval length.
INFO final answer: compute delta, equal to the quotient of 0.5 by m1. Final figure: -6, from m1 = -0.1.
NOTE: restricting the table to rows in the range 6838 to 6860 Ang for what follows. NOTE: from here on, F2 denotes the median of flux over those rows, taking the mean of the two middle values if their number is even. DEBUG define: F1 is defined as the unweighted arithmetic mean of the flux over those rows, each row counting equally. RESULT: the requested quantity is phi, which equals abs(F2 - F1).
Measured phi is 0.293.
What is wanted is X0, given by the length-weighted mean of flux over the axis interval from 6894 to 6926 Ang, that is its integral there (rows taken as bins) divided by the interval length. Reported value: 82.4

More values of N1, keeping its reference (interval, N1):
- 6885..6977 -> 6943.82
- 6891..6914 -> 6902.37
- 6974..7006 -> 6979.08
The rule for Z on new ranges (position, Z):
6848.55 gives -4.81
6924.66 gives -4.78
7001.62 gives -4.77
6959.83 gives -4.77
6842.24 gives -4.80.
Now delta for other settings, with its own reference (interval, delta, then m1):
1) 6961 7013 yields 2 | 0.3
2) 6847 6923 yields -4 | -0.1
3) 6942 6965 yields 1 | 0.7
